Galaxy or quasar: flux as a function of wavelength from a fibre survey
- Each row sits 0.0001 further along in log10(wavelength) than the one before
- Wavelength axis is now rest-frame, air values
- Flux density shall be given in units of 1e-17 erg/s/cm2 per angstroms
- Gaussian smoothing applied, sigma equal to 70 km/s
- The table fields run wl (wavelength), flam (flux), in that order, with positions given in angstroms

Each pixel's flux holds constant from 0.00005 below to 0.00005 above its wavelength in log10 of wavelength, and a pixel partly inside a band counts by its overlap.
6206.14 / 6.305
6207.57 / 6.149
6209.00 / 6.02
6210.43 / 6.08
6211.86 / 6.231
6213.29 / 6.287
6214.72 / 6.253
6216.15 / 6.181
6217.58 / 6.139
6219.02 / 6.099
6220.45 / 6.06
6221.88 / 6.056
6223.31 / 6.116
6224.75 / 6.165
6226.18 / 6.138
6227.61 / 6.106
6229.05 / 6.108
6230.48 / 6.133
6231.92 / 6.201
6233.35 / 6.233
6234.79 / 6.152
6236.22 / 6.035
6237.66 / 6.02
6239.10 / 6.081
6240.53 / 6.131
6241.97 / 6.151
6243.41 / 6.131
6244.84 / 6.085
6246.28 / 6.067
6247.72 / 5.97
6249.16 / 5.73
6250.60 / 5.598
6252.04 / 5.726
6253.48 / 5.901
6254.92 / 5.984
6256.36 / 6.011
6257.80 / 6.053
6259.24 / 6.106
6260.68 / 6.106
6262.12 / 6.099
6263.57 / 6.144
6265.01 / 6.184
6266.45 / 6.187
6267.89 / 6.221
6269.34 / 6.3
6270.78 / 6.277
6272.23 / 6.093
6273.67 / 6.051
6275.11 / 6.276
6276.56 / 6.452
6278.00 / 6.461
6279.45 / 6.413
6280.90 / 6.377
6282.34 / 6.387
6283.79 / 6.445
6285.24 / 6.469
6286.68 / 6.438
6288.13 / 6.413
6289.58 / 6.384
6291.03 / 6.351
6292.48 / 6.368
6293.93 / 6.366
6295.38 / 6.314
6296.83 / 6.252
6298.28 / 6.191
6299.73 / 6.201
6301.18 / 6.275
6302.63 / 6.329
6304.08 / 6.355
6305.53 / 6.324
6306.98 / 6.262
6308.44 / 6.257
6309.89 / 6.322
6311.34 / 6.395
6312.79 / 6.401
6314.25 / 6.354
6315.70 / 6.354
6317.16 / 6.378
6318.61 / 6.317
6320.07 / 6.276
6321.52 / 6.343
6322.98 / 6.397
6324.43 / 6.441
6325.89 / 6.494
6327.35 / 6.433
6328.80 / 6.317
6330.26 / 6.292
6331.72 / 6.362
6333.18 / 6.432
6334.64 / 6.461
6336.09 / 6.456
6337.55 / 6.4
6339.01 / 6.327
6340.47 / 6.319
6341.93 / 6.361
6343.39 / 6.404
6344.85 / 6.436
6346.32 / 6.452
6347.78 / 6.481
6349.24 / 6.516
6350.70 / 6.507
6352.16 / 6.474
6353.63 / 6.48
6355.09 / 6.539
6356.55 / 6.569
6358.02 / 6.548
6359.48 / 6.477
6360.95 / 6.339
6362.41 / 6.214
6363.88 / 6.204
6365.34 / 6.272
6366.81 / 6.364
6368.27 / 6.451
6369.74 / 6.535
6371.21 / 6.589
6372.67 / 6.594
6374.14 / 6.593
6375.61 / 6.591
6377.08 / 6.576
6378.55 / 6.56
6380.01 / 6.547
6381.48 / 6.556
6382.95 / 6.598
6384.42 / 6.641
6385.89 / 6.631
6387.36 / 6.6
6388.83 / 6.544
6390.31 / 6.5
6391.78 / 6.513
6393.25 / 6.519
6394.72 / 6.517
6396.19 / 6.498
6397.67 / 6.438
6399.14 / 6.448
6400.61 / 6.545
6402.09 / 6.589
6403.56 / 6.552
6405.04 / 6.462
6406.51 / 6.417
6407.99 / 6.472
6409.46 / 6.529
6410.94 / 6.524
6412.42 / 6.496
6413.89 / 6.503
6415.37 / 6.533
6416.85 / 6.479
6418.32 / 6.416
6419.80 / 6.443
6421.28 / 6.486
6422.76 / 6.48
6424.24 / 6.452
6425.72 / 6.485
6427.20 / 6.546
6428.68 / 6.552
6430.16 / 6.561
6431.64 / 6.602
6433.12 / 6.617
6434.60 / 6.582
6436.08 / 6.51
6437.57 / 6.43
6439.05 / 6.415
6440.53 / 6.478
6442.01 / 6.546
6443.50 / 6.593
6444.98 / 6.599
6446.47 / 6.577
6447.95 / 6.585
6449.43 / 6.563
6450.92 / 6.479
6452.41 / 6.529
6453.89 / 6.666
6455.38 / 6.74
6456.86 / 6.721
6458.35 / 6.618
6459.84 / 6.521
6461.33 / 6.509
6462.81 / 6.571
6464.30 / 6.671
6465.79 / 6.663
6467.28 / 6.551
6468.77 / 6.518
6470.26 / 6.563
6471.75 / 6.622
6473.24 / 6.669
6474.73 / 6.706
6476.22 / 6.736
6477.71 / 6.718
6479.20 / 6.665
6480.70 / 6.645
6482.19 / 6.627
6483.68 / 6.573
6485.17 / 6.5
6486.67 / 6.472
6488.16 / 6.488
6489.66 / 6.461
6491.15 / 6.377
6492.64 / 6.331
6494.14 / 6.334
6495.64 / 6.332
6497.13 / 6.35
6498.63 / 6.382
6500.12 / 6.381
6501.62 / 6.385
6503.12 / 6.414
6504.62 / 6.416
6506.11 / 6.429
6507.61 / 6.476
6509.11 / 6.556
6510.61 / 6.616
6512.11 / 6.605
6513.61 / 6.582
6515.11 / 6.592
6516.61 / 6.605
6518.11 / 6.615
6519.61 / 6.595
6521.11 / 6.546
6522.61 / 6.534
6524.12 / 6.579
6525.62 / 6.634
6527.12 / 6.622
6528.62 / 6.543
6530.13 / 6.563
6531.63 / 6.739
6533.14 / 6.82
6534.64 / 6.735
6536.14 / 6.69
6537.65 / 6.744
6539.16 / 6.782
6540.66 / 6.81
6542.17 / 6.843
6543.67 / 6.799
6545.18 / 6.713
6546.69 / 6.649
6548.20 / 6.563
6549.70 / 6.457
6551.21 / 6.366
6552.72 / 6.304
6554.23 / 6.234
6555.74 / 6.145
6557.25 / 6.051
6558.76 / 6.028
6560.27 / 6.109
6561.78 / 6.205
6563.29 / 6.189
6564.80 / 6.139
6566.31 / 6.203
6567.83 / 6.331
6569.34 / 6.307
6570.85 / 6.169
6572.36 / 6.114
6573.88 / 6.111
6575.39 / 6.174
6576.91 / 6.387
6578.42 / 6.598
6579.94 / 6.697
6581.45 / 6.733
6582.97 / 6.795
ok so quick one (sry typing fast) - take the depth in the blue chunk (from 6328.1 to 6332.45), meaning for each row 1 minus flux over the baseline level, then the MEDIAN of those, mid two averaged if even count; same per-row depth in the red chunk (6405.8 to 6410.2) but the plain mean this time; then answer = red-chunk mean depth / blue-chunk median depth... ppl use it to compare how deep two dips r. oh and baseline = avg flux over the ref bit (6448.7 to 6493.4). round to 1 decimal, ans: 0.4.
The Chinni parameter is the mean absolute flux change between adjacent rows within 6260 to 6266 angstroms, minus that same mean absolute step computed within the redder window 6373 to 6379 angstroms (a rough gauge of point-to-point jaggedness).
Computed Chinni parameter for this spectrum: 0.02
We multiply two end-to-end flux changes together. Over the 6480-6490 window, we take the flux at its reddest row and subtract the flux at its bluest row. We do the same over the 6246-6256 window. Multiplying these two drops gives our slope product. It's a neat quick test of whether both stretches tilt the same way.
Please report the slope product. 0.015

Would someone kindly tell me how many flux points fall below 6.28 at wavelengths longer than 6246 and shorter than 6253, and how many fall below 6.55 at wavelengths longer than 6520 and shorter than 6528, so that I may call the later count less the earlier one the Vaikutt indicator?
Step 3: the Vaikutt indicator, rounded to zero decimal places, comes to -3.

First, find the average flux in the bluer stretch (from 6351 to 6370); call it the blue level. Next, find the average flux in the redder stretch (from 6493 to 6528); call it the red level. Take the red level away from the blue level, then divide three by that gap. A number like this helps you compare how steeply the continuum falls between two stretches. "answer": -36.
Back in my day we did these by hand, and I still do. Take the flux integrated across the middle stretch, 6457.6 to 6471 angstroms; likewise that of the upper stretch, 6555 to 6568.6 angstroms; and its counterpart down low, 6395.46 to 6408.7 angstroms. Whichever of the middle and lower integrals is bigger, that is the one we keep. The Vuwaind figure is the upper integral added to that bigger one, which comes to 172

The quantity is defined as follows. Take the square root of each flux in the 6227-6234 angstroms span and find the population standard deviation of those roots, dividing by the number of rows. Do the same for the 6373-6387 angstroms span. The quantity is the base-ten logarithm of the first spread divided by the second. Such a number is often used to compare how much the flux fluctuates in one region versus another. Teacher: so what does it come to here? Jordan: 0.24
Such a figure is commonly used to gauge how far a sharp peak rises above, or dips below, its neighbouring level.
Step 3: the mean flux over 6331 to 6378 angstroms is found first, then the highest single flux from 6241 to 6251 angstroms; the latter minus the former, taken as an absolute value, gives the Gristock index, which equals 0.30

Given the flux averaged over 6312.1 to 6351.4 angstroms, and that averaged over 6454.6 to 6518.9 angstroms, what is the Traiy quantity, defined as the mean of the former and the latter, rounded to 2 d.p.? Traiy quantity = 6.47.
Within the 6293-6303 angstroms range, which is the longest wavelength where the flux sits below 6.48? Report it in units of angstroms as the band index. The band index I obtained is 6302.63 angstroms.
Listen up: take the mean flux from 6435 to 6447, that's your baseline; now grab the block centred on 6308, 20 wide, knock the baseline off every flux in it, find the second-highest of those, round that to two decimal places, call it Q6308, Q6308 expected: -0.12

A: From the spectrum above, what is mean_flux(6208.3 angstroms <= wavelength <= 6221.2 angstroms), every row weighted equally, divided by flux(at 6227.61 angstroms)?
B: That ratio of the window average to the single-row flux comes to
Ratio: 1.01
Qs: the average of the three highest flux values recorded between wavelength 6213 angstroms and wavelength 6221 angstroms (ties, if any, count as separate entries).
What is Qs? 6.24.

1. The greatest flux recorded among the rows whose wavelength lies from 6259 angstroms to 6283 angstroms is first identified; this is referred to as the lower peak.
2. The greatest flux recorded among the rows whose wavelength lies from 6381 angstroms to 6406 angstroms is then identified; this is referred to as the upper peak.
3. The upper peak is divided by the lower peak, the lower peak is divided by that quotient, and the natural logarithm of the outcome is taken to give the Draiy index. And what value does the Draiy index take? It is 1.84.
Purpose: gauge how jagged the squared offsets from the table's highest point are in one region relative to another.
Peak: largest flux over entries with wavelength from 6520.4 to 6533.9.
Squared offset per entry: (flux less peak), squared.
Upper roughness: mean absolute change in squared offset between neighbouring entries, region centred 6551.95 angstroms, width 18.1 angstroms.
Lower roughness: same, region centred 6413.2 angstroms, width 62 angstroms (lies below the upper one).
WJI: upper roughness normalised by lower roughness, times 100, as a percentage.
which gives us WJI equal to 290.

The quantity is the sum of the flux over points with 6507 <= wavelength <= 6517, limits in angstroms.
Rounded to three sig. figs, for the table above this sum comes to 46.0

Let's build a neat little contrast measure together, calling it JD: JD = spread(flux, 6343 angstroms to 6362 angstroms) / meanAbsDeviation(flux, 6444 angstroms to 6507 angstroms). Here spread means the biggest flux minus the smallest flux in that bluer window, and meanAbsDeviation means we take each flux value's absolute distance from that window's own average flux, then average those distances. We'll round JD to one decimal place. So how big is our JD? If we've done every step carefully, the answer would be 2.2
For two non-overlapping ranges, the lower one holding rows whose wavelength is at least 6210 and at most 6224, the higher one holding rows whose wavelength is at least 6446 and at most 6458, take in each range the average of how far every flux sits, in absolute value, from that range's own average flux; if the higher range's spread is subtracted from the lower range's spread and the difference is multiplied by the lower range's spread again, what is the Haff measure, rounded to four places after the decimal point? -0.0004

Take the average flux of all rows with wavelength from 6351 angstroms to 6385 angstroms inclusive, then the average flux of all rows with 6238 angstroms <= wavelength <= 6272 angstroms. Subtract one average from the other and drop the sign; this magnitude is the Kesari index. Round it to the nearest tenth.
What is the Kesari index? 0.4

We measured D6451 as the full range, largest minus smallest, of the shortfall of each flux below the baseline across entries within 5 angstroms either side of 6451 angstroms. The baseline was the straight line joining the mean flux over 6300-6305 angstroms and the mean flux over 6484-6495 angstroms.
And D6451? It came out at 0.26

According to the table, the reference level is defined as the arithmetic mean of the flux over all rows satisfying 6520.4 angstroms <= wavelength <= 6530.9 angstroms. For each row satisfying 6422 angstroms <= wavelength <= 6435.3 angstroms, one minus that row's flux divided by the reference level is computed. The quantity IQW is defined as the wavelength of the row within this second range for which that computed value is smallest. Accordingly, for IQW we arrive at 6433.12 angstroms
